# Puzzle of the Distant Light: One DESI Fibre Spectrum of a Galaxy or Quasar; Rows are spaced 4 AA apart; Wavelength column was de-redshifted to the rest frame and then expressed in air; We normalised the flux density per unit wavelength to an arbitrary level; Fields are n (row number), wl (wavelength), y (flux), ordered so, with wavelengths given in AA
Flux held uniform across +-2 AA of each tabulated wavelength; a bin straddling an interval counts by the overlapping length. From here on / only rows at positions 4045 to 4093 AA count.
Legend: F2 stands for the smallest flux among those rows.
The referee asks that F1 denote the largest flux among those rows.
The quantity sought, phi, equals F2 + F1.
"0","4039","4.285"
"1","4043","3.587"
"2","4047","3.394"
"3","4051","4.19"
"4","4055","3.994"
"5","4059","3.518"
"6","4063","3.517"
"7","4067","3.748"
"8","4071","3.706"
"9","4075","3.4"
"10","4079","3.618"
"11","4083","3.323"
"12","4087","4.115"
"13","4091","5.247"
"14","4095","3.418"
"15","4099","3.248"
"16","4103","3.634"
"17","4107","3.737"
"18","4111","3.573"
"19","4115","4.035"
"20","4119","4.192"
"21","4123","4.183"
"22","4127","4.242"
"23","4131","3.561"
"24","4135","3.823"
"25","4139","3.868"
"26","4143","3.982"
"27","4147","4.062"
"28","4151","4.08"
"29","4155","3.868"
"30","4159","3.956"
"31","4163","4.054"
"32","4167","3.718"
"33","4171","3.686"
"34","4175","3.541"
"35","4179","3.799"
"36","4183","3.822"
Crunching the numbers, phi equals 8.6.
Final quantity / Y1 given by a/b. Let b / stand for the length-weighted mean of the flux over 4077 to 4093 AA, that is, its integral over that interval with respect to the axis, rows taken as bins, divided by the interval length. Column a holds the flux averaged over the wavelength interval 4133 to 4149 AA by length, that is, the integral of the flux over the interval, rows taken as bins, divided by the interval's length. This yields 0.97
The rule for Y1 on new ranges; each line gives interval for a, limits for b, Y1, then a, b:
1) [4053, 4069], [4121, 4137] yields 0.93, 3.69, 3.95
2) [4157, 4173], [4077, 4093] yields 0.95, 3.85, 4.08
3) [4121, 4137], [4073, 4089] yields 1.09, 3.95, 3.61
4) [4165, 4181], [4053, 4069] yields 1.00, 3.69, 3.69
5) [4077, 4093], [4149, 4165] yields 1.02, 4.08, 3.99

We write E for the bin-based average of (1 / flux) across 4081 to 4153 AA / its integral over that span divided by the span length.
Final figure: 0.259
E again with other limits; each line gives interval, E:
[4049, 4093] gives 0.264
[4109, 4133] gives 0.254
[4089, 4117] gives 0.266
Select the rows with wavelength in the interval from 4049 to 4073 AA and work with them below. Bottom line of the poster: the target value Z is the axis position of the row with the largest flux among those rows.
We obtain 4051 AA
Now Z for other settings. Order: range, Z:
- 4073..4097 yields 4091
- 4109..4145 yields 4127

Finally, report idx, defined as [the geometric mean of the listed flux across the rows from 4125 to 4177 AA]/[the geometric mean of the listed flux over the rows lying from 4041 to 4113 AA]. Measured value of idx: 1.05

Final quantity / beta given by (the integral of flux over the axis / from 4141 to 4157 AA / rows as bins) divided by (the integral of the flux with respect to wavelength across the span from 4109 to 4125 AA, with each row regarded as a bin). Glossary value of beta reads 1.00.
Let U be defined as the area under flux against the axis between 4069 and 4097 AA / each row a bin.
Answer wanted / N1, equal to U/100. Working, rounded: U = 107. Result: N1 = 1.07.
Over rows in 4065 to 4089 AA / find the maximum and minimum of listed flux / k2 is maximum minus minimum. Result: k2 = 0.792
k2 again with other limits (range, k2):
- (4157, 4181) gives 0.513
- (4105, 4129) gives 0.669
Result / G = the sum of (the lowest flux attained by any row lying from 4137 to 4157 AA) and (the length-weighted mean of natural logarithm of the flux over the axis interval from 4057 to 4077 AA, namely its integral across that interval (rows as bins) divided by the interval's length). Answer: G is 5.14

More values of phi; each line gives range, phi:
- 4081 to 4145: 8.5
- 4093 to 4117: 7.3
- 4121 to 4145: 7.8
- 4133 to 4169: 7.8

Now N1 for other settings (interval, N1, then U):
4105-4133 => 1.10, 110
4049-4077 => 1.04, 104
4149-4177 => 1.08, 108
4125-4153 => 1.10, 110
